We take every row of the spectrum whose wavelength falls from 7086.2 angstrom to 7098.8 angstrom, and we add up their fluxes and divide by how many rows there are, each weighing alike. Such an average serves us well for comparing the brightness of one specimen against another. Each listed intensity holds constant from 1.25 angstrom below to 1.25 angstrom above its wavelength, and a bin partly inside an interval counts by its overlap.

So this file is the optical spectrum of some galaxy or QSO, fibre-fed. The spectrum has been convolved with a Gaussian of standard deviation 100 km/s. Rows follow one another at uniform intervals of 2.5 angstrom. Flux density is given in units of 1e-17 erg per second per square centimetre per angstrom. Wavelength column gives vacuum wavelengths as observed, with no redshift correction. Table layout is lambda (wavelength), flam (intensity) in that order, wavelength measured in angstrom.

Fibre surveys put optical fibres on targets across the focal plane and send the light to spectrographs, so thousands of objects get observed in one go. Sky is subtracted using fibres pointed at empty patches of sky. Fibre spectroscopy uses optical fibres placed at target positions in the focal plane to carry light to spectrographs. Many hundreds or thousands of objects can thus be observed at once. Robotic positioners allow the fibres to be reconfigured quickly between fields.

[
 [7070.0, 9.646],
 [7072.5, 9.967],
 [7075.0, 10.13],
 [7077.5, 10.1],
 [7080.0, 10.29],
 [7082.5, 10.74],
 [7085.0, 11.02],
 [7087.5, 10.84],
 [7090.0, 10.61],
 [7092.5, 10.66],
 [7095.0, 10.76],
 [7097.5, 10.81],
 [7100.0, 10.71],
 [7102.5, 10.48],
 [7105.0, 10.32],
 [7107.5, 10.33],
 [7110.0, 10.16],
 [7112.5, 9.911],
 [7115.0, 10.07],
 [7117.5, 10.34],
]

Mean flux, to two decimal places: 10.74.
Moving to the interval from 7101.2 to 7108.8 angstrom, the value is 10.38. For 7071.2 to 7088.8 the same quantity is 10.44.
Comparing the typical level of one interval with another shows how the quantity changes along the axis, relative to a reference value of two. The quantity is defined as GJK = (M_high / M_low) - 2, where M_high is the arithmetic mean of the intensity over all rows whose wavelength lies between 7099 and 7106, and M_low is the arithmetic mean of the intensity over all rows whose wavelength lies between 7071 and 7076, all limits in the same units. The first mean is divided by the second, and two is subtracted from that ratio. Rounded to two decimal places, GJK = -0.95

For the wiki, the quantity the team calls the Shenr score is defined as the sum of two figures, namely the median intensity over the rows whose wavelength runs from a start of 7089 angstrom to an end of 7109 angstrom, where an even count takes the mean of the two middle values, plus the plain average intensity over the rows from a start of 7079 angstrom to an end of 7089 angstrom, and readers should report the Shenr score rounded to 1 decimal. 21.4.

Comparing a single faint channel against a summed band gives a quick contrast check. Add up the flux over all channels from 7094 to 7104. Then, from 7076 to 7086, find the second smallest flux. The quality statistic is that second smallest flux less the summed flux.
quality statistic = -32.5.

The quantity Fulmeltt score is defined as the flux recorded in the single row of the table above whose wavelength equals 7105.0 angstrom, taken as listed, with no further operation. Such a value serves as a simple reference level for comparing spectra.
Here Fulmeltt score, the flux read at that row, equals 10.32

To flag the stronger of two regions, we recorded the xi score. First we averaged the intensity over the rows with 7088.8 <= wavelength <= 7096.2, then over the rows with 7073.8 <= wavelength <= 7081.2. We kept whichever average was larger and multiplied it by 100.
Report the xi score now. 1068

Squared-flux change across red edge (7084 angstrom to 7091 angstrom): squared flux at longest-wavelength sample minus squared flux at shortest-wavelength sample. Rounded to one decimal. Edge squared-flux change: -8.9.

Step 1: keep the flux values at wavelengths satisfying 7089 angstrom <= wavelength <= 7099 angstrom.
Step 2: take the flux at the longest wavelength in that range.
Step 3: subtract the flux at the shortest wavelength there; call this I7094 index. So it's 0.20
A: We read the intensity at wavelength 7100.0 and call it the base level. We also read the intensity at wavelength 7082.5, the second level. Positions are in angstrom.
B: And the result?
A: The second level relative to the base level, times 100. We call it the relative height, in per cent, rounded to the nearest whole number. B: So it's 100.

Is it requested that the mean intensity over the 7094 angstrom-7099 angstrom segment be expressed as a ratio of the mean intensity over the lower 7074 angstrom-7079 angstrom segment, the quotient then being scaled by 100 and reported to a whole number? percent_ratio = 107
